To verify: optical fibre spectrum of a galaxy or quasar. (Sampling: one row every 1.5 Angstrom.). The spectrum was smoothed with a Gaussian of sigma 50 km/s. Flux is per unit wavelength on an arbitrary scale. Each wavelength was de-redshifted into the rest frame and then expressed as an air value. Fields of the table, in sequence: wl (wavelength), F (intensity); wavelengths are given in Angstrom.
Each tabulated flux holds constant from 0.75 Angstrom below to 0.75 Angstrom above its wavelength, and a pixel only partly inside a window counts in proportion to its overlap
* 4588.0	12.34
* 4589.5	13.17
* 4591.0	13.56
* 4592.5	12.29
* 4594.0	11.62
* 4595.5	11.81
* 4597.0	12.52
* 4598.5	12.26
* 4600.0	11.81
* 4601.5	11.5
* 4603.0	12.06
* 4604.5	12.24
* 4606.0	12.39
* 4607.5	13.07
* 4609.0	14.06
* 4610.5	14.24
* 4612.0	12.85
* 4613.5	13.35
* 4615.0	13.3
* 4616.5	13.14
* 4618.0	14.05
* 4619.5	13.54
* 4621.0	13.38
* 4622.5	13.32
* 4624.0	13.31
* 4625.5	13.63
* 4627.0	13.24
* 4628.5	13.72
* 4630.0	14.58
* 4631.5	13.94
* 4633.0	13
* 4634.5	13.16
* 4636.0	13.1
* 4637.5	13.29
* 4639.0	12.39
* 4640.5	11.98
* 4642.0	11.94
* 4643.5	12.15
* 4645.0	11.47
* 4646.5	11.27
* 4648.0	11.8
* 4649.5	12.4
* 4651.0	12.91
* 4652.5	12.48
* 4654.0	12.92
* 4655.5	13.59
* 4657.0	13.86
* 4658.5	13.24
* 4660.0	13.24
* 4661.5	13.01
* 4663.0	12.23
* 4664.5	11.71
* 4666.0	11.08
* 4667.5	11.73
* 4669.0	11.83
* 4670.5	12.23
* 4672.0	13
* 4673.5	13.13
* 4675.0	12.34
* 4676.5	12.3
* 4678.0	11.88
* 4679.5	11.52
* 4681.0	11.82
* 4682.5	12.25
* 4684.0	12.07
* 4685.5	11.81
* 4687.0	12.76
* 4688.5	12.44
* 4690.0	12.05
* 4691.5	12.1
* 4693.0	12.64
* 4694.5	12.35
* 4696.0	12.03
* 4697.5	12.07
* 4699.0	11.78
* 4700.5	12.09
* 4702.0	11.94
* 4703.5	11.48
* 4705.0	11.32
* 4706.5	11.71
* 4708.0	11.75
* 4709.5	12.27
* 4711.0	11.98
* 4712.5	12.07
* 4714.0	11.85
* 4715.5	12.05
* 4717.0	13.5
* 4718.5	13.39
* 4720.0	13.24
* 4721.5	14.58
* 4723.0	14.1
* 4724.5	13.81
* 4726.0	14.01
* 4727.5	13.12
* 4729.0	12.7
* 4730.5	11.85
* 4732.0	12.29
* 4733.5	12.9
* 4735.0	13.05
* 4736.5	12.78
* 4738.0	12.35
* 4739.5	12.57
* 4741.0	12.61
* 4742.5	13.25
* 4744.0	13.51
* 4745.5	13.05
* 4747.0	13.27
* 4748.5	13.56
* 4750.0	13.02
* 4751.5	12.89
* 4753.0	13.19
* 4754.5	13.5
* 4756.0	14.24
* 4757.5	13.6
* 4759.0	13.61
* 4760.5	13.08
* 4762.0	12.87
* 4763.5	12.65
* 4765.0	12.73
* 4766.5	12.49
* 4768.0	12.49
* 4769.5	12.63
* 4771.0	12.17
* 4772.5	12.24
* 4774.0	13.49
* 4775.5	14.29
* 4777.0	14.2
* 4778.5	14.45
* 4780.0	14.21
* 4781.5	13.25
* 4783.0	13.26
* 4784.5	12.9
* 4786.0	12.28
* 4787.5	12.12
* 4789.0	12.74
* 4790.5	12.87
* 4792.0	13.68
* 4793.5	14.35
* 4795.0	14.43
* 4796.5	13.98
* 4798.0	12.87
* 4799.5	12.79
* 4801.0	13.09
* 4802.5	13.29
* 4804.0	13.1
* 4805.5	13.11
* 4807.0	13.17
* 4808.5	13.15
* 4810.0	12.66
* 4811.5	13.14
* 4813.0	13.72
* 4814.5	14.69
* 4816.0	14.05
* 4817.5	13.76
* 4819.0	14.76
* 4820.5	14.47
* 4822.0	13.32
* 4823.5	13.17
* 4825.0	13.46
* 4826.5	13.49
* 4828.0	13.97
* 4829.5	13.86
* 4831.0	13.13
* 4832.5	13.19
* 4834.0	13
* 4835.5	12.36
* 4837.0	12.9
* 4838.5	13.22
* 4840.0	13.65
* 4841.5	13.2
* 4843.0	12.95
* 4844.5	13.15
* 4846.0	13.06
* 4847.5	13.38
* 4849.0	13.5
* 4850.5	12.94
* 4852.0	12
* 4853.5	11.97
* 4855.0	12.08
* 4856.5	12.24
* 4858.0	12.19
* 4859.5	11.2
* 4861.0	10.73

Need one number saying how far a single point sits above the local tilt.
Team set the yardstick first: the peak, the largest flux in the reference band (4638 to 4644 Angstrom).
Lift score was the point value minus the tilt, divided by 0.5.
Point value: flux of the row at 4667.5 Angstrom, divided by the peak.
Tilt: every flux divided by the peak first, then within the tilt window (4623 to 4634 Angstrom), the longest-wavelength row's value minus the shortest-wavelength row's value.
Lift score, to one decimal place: 1.9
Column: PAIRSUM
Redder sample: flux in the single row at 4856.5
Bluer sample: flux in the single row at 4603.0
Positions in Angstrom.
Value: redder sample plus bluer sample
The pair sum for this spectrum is 24.3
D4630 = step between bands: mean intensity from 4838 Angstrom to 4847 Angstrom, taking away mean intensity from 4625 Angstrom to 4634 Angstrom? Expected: -0.5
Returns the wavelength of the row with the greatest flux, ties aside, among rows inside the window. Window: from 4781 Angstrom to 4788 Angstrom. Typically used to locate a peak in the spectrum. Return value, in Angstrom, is 4783.0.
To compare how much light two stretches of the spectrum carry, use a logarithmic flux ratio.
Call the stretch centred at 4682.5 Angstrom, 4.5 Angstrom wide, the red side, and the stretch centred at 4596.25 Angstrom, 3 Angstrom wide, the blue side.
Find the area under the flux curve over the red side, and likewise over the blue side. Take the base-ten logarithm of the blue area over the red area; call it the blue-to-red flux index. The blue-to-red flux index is -0.2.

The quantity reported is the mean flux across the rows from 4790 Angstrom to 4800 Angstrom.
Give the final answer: 13.6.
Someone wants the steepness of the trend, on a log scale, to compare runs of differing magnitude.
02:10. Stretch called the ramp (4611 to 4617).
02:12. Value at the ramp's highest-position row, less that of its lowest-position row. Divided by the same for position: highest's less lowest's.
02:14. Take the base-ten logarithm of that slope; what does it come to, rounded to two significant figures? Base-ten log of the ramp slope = -1.2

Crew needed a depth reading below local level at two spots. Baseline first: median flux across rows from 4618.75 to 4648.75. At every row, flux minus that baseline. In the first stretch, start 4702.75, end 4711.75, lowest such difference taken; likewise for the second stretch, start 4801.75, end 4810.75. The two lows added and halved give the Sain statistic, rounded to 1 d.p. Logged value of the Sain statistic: -1.2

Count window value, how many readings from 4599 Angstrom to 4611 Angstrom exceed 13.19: 2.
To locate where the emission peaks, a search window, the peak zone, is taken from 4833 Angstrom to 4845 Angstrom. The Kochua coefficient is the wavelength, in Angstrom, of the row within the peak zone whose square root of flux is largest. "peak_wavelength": 4840.0 Angstrom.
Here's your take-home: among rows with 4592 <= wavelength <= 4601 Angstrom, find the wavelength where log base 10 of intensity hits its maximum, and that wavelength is 4597.0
